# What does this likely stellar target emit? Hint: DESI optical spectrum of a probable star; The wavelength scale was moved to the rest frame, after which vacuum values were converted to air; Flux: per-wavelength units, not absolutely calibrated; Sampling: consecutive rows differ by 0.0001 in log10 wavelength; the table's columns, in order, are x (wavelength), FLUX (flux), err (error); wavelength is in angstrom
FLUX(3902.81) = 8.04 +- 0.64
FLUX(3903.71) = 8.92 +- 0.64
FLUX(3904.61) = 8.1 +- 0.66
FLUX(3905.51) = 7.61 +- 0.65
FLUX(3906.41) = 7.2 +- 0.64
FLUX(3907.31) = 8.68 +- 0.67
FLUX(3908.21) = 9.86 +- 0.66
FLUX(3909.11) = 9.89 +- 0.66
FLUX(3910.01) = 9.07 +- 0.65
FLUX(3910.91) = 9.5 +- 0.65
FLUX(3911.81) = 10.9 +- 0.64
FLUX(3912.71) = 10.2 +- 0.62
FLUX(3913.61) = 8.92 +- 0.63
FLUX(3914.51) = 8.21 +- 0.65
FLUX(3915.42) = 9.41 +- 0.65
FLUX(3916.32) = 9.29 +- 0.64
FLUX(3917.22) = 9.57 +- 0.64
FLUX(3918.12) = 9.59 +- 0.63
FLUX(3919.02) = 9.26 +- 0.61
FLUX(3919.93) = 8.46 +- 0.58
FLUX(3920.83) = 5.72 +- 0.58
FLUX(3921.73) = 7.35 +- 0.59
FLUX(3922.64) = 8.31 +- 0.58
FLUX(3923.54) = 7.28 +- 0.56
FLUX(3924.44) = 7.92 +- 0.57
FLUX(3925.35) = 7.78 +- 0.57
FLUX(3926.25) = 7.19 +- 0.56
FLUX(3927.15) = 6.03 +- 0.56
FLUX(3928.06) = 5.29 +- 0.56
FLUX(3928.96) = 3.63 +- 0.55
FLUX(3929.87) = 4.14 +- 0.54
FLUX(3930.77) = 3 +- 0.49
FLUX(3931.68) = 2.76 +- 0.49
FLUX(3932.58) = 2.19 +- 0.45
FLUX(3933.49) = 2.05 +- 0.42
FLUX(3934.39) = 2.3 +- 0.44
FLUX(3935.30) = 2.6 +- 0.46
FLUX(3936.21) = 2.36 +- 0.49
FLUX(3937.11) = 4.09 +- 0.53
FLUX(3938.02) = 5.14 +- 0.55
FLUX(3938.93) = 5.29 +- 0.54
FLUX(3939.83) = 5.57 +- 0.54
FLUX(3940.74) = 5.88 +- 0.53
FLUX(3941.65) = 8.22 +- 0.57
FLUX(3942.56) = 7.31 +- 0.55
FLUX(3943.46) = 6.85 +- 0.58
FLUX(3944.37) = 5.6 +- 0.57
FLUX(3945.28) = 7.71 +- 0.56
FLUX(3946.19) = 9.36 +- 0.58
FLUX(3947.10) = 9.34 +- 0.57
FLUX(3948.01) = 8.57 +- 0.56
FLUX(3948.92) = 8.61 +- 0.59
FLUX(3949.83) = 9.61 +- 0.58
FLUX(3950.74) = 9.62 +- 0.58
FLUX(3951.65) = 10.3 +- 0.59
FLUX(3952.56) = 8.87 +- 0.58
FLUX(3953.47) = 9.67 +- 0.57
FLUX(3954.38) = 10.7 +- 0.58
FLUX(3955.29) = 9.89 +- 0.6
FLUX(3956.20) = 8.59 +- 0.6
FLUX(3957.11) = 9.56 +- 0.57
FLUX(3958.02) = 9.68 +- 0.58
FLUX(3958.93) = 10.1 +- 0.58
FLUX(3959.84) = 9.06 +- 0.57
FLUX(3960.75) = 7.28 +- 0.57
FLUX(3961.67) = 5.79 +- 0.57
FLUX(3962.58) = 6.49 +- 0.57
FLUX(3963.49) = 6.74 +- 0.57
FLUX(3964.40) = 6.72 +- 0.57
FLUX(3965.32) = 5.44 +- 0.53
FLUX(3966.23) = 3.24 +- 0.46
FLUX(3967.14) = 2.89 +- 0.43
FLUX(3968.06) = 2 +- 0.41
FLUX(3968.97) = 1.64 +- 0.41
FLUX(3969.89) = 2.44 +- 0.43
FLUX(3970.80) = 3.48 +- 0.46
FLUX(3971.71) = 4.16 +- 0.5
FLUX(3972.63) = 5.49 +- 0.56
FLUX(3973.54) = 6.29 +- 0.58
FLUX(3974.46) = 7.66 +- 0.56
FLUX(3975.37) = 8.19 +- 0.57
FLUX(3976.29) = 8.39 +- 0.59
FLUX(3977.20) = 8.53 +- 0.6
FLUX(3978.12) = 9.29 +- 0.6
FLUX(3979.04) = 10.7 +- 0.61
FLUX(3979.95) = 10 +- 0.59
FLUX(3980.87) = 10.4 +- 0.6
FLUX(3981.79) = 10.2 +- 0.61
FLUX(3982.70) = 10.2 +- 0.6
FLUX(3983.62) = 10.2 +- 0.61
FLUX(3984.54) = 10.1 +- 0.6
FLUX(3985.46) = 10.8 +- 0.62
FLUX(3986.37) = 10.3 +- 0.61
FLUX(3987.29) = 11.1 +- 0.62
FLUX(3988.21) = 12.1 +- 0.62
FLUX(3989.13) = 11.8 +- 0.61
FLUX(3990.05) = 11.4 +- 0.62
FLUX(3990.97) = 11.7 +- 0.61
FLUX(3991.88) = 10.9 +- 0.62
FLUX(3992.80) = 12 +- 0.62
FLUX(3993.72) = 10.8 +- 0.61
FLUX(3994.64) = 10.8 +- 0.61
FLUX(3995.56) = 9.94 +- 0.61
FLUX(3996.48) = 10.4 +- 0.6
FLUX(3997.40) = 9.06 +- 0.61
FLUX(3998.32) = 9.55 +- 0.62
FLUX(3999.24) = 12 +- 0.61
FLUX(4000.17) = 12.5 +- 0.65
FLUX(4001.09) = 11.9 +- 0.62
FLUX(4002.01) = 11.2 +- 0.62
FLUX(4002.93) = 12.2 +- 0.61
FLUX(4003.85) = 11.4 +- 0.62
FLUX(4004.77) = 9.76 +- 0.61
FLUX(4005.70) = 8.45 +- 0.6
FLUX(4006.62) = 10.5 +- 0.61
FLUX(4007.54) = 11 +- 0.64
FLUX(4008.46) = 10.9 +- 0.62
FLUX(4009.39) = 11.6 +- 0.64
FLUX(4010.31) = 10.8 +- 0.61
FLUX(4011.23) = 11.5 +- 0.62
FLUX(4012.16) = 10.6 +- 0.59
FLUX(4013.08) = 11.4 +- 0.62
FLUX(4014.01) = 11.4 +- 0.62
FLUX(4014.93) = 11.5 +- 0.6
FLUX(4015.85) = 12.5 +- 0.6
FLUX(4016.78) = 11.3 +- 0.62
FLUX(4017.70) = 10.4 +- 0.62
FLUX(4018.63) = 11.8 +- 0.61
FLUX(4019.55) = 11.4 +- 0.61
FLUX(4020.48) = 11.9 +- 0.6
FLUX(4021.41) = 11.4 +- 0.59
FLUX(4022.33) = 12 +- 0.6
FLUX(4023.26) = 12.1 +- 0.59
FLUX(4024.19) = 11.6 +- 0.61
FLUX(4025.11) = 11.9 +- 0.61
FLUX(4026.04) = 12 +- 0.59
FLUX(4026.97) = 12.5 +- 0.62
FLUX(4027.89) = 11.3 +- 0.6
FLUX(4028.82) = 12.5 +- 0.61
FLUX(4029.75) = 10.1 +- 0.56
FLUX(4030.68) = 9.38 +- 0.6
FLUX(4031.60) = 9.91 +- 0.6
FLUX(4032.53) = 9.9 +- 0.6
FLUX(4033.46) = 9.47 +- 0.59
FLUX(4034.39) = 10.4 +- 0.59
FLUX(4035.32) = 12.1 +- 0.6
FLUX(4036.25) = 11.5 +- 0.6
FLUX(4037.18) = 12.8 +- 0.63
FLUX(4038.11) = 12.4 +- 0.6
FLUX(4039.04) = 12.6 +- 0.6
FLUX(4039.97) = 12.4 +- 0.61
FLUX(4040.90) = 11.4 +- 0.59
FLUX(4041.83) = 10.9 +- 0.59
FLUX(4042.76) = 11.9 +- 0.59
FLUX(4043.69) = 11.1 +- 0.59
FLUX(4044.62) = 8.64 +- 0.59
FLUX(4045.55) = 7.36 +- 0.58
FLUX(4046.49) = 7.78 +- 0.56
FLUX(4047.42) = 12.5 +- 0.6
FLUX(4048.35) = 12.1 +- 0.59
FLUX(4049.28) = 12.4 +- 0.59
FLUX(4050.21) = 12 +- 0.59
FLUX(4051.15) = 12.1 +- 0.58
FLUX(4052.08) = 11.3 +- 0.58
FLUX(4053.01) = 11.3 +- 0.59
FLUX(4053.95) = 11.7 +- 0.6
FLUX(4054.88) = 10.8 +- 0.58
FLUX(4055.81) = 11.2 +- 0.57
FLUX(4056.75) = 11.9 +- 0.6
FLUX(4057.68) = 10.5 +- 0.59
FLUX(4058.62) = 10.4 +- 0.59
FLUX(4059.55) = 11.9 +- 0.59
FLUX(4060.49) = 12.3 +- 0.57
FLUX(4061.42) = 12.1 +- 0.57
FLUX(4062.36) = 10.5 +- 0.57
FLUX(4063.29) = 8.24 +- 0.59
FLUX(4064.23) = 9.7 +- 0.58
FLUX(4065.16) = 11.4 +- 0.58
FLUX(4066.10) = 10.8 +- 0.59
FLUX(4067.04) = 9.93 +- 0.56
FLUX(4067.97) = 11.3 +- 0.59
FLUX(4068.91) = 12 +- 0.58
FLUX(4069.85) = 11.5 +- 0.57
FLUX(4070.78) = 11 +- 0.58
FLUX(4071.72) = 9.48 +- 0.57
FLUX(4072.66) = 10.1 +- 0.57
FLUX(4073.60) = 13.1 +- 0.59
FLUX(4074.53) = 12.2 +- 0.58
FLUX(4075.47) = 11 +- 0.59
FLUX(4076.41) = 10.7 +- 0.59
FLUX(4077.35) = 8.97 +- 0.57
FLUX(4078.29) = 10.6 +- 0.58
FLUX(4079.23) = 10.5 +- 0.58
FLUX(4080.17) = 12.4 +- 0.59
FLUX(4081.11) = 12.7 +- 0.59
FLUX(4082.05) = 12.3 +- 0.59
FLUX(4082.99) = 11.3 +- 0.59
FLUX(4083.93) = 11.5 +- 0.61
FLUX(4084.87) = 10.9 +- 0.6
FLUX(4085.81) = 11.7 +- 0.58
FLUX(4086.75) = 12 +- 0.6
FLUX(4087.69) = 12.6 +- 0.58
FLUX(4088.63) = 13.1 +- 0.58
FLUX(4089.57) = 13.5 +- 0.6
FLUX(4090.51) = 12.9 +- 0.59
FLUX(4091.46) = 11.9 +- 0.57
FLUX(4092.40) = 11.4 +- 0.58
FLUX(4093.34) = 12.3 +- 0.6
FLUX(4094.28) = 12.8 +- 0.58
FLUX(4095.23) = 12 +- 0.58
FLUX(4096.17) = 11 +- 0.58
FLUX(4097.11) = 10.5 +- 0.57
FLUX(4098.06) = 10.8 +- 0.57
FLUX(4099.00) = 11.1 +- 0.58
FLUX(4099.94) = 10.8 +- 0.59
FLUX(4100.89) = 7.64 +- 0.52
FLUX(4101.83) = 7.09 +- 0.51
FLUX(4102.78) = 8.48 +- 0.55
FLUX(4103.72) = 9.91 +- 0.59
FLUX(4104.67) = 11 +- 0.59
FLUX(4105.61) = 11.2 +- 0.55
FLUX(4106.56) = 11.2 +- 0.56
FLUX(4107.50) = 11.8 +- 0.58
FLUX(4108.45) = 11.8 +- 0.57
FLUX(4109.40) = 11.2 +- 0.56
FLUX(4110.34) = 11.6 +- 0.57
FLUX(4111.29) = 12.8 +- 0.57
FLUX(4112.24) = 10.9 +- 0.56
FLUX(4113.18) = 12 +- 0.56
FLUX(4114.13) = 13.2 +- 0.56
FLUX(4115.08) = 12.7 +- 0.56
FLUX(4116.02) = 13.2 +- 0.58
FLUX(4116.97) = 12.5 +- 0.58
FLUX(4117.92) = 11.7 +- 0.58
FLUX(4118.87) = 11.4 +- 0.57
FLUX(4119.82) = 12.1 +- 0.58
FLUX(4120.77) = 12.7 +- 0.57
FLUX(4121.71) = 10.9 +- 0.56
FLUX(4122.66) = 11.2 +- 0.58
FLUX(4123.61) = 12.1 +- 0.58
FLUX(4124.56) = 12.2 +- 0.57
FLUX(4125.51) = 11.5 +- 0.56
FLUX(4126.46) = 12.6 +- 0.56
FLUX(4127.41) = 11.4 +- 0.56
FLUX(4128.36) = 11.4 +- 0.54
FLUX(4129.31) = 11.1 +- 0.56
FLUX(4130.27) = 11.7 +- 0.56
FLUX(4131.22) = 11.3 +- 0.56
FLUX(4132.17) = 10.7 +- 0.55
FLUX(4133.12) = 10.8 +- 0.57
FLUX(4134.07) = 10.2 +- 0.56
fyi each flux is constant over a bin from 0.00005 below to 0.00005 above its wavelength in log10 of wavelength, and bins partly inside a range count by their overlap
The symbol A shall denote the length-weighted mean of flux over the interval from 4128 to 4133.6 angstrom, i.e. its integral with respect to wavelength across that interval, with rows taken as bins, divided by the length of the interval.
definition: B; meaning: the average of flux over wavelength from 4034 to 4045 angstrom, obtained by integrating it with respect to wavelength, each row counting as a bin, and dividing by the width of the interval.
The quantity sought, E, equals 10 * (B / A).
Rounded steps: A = 11.2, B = 11.5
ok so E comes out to 10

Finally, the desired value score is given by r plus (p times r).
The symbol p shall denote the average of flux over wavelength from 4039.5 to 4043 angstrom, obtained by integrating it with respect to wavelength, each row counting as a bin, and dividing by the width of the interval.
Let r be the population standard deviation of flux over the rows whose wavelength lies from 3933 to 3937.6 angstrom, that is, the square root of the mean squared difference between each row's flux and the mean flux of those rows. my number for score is 9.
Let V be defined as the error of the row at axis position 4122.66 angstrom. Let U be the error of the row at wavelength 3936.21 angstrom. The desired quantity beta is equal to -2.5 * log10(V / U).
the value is -0.18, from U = 0.490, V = 0.580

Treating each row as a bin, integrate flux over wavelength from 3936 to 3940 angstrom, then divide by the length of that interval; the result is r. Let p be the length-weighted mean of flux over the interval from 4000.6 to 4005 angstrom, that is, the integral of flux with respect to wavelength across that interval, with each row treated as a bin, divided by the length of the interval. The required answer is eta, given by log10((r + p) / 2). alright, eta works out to 0.90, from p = 11.4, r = 4.6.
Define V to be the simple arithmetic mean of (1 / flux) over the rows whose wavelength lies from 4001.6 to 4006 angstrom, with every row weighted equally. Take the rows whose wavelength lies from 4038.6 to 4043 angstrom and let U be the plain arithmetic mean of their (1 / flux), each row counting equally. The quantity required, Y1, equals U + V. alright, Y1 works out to 0.18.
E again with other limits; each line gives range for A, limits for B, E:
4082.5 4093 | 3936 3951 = 6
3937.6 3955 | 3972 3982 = 11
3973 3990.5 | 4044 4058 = 11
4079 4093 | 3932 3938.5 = 2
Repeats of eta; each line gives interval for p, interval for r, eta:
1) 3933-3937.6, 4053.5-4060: 0.84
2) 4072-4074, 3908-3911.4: 1.02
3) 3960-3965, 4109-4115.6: 0.97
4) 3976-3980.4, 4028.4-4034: 0.99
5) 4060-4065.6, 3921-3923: 0.96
